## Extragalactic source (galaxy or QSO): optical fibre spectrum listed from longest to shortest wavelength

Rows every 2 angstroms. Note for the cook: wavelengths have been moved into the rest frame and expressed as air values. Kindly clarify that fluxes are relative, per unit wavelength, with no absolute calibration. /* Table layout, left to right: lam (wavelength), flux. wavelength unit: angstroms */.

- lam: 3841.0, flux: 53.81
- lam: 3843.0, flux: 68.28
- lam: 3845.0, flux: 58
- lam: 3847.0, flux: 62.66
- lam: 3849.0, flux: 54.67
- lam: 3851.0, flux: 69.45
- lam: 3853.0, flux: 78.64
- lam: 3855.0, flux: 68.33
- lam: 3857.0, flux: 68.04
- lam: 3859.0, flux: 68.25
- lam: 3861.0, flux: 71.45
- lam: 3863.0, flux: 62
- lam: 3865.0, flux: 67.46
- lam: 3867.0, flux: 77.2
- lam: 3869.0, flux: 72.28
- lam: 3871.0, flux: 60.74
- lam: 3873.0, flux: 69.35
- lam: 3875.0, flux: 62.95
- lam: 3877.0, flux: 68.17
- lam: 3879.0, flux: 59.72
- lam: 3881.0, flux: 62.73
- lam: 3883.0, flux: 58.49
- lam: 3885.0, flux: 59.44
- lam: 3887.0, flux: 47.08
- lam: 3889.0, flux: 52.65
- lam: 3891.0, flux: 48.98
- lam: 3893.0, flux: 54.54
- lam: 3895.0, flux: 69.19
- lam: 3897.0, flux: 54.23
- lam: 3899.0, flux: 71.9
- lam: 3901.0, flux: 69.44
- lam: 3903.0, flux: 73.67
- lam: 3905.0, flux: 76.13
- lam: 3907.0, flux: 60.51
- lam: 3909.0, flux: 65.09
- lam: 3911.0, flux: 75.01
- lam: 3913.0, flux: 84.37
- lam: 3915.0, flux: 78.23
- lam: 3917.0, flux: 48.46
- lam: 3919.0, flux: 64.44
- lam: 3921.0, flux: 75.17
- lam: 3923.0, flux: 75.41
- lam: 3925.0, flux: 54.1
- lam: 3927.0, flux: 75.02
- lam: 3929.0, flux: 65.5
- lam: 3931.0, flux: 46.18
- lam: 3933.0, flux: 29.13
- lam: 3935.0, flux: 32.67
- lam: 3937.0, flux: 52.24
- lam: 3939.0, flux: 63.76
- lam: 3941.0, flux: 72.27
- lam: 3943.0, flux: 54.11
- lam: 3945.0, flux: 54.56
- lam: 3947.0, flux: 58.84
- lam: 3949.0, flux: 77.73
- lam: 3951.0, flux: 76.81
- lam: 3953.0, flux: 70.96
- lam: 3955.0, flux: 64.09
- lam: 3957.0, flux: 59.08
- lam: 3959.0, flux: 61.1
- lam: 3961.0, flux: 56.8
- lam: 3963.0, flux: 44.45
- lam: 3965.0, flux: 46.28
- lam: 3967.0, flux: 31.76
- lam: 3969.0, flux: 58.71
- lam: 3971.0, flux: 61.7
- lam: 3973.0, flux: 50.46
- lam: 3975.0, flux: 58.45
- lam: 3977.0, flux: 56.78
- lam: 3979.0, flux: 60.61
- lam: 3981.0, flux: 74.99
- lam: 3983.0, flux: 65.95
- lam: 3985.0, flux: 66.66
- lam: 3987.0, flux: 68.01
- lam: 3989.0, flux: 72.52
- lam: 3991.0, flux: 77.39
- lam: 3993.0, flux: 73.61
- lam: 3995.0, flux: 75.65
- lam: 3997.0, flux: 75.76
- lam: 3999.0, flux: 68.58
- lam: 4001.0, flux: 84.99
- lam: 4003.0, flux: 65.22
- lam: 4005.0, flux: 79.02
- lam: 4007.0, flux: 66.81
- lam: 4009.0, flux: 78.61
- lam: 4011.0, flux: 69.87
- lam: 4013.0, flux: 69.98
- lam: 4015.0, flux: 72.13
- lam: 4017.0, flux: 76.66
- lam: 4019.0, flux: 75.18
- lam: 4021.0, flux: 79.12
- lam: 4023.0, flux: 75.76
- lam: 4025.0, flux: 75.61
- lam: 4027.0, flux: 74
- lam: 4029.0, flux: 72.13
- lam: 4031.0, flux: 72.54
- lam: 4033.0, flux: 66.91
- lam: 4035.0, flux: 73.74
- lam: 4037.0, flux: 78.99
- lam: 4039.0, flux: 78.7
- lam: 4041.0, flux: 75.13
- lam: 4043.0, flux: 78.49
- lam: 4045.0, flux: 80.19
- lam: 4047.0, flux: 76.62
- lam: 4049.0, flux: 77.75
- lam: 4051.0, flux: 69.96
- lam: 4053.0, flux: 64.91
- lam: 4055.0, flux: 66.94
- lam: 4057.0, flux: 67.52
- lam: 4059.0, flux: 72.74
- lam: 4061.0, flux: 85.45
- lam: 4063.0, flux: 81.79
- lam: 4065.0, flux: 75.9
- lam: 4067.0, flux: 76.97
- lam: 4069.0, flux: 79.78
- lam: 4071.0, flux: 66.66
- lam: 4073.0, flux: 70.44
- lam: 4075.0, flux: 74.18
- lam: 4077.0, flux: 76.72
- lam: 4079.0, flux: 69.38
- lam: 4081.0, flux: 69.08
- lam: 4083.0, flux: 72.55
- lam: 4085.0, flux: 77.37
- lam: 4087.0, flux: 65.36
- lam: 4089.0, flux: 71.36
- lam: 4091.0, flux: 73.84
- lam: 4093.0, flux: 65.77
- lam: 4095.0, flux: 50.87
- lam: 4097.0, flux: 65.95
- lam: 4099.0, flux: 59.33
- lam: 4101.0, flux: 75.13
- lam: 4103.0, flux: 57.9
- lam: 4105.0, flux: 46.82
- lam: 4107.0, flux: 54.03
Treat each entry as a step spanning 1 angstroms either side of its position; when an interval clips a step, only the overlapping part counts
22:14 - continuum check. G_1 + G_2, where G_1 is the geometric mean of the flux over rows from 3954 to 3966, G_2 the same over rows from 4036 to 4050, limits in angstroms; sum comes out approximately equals 133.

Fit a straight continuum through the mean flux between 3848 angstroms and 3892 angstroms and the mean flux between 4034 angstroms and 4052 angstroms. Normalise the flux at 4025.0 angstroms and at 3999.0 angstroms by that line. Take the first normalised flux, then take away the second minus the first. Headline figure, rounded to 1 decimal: 1.1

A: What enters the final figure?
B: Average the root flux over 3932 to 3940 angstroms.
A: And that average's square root 2.57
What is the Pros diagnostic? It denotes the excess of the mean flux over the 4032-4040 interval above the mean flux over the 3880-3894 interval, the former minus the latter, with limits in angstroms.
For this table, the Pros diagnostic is 20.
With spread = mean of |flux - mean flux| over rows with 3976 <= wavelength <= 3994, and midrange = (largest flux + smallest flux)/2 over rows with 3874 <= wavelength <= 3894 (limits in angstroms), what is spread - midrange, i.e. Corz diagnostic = -52.2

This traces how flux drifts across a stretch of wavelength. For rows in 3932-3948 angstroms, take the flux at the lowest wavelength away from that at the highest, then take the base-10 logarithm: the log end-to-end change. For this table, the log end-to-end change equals 1.47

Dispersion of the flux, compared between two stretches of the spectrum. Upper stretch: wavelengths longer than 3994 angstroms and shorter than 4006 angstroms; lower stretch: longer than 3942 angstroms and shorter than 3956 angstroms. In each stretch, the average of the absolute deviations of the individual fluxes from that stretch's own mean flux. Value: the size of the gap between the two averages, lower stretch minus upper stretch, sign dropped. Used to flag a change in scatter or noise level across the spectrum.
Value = 3.1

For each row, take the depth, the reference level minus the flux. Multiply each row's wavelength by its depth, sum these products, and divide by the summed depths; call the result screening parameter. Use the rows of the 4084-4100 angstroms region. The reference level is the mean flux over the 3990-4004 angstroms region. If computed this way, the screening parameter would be 4094.9 angstroms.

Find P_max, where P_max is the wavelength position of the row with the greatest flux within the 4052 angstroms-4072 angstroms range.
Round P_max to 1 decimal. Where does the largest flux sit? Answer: 4061.0 angstroms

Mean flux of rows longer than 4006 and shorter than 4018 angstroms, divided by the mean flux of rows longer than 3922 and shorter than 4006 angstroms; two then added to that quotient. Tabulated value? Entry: 3.16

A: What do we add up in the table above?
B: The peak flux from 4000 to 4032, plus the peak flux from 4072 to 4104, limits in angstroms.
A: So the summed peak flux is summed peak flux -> 162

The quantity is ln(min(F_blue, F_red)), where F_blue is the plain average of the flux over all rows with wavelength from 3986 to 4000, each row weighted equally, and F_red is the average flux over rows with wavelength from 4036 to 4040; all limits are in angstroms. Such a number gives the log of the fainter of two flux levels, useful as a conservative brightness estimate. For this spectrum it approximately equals 4.29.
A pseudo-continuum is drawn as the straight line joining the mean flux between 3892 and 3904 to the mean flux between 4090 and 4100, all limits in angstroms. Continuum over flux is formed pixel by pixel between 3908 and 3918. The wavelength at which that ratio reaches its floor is 3913.0 angstroms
